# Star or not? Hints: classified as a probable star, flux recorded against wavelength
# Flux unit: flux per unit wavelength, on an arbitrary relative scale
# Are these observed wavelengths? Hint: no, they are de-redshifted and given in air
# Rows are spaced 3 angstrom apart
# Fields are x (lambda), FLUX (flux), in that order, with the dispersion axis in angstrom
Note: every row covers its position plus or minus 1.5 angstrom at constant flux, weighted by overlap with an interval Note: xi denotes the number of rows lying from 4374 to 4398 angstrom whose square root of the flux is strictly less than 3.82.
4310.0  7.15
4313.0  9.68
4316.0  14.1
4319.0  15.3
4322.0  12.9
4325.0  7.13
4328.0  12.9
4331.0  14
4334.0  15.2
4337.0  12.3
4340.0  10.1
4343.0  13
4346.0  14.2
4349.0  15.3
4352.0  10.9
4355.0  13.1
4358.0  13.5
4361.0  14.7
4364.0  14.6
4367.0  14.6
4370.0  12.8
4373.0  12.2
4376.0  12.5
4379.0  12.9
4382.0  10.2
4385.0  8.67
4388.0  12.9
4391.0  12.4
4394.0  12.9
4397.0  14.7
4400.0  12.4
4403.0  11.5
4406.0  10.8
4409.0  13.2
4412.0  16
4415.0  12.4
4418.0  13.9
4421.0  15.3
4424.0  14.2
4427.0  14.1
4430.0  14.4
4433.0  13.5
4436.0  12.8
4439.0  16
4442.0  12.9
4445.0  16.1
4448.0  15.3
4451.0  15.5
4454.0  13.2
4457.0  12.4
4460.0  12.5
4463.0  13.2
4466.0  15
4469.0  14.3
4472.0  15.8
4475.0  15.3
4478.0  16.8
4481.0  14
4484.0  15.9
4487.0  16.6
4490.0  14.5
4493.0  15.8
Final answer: 7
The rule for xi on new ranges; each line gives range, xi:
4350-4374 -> 5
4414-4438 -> 7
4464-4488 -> 2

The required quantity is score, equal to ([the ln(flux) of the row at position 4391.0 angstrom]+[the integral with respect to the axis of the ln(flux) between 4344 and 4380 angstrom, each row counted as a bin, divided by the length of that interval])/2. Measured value 2.56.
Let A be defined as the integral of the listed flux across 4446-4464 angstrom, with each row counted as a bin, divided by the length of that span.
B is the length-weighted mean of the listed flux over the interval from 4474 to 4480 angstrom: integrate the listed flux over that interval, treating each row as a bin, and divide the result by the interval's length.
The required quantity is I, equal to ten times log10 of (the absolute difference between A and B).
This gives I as 3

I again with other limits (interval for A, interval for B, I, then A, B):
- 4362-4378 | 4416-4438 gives -2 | 13.4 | 14.0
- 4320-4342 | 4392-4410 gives -4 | 12.2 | 12.6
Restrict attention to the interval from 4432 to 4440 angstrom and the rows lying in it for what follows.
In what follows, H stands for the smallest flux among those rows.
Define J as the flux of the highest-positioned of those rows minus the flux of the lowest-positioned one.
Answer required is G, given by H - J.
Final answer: 10.3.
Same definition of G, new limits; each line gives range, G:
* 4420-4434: 15.3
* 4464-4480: 12.5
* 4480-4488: 11.4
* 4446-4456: 15.3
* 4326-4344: 10.0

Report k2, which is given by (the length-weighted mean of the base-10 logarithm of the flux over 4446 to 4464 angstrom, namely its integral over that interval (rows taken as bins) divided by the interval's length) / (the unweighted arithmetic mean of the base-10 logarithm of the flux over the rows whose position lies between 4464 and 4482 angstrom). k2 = 0.963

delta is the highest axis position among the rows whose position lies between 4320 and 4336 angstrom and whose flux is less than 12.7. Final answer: 4325.0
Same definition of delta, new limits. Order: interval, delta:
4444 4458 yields 4457.0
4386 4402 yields 4400.0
